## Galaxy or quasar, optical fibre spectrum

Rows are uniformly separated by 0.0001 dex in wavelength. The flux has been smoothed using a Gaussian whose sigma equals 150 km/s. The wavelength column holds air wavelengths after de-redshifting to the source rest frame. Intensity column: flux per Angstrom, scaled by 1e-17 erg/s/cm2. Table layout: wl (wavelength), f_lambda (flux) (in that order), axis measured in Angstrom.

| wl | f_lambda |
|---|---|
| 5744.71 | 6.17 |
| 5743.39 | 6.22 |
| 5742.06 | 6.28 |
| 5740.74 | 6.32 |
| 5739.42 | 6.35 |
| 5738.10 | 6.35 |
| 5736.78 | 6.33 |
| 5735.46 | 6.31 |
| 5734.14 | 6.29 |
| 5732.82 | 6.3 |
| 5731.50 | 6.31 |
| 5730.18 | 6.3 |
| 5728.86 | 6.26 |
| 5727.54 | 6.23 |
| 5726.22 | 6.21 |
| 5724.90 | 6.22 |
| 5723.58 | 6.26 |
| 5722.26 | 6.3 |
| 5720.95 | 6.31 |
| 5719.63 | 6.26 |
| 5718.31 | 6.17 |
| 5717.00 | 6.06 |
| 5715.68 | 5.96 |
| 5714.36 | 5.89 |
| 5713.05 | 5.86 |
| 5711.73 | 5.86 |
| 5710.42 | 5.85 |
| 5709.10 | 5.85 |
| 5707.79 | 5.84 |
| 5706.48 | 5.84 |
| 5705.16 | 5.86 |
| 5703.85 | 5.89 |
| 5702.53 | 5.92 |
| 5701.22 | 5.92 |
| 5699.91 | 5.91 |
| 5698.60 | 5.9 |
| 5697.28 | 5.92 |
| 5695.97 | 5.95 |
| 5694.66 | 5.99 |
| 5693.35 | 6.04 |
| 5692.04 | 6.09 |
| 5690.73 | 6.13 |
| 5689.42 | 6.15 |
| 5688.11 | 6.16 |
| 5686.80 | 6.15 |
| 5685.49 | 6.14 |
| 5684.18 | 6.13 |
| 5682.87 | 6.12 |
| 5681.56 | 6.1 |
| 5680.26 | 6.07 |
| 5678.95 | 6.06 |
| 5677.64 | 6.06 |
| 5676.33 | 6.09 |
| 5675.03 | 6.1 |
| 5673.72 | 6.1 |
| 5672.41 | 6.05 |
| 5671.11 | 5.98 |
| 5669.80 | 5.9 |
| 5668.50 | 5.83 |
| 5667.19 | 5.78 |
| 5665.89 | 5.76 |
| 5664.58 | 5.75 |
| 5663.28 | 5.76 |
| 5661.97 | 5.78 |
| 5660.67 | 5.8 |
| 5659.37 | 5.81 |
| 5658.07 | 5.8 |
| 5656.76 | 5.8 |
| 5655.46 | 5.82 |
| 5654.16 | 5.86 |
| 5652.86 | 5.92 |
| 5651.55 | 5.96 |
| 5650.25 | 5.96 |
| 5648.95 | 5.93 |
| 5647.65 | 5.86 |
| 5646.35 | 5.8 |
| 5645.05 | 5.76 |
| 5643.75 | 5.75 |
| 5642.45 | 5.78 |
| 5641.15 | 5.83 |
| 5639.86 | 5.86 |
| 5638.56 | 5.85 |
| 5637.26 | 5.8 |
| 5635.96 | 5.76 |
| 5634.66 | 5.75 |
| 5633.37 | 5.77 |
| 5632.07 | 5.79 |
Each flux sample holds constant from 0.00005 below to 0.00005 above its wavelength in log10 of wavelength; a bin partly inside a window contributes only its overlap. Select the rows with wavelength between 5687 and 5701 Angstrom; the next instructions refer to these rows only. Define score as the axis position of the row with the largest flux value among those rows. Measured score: 5688.11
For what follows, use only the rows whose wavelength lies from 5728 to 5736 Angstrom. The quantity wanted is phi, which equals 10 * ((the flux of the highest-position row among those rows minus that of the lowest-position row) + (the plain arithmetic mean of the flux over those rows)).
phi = 63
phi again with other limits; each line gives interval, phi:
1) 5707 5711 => 59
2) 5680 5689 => 62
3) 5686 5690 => 62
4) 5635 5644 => 58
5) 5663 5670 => 59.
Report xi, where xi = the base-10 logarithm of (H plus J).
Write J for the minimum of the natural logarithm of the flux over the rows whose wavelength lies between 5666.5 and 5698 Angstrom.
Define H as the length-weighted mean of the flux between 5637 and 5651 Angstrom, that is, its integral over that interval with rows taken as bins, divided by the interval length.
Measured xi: 0.880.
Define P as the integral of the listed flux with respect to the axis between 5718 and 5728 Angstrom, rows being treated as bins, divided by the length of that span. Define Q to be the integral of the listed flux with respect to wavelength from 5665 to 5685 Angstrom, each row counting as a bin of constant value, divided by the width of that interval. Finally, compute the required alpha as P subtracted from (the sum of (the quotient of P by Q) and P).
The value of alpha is 1.04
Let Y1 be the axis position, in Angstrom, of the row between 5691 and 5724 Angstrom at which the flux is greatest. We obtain 5720.95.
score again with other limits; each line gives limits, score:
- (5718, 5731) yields 5720.95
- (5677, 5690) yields 5688.11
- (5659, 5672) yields 5671.11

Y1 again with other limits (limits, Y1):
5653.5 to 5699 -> 5688.11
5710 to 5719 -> 5718.31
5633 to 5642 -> 5639.86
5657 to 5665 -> 5659.37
